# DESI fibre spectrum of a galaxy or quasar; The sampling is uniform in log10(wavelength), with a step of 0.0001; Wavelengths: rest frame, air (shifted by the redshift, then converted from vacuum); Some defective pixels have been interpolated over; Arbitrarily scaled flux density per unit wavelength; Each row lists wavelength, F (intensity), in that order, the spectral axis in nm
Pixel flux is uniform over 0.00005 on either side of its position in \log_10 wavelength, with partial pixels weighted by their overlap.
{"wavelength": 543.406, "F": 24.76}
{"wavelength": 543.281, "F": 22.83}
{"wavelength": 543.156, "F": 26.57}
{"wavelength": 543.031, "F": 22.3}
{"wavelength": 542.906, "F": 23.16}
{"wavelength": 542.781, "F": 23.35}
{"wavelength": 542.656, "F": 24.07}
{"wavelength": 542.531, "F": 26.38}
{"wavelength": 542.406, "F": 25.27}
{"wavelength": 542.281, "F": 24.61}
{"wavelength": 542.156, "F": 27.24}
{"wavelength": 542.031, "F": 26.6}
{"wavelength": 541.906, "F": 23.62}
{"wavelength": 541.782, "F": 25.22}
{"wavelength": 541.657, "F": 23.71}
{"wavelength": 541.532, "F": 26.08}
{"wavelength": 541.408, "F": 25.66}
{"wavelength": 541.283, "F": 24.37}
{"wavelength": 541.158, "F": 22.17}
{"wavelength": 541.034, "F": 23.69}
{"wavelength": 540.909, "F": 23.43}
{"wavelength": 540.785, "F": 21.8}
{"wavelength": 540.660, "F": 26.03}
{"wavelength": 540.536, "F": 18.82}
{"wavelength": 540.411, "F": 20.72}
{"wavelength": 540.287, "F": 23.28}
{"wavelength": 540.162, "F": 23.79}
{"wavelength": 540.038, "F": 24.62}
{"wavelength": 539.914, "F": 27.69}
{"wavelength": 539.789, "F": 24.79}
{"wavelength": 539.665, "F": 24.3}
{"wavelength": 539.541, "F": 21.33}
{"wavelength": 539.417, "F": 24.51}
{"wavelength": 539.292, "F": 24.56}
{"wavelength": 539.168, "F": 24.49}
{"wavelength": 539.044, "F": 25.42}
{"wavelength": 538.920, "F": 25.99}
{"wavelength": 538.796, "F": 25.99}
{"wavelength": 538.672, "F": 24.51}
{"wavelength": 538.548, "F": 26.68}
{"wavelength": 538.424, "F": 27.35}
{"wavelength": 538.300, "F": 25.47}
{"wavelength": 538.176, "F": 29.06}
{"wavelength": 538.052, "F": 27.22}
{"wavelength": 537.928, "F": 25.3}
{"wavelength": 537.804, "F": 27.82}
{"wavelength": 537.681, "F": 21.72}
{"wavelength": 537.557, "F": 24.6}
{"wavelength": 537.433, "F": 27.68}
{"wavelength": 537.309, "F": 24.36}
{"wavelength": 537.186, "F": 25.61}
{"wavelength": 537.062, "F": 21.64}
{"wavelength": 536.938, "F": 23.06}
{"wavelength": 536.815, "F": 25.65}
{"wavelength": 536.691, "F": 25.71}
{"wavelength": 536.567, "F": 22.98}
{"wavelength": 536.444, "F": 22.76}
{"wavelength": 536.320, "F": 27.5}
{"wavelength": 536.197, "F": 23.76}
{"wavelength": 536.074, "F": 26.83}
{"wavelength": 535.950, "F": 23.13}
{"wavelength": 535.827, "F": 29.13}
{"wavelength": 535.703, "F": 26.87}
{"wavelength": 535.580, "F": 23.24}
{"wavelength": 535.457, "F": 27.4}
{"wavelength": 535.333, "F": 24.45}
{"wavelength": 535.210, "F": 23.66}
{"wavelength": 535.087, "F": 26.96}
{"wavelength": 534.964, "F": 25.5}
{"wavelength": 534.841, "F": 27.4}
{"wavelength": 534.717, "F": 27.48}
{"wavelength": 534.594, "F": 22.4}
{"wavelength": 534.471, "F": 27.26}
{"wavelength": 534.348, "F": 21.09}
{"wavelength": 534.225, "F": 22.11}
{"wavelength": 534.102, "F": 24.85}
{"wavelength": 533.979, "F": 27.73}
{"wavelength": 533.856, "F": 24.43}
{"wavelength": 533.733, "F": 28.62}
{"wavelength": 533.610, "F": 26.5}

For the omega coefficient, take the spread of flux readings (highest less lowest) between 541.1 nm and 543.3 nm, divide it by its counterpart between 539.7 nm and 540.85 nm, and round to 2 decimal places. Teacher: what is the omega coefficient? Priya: 0.57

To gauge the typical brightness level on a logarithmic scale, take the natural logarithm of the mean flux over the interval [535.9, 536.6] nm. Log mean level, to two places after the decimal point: 3.20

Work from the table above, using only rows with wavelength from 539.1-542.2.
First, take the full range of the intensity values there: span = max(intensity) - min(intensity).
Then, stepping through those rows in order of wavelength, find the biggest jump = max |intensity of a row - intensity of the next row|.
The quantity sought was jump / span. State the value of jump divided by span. 0.81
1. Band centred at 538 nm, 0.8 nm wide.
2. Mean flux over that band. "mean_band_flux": 26.1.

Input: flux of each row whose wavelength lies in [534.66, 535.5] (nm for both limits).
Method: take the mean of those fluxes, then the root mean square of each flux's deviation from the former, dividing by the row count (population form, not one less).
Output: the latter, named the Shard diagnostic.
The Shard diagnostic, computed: 1.47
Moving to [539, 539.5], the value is 0.39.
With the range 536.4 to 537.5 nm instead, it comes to 1.81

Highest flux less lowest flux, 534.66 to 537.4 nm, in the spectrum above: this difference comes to 7.5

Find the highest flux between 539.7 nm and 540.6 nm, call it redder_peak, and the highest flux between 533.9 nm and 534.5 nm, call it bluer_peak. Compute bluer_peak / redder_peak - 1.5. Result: -0.50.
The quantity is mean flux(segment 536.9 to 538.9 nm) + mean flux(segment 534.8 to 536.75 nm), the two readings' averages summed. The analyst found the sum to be 51.0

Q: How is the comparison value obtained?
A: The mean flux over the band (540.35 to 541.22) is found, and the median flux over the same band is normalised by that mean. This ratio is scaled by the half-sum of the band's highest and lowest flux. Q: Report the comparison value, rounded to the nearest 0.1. 22.2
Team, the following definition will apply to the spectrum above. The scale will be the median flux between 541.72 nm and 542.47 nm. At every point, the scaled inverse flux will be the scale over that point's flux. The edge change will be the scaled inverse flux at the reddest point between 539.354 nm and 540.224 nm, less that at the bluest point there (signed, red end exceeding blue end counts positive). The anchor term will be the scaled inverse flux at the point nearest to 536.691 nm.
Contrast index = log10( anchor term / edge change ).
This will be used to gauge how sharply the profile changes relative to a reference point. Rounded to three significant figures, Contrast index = 1.50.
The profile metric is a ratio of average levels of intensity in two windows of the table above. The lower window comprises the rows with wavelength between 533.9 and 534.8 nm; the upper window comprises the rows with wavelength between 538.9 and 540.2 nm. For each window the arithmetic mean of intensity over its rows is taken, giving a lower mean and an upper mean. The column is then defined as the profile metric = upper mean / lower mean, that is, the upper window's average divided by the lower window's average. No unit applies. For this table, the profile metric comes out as 1.00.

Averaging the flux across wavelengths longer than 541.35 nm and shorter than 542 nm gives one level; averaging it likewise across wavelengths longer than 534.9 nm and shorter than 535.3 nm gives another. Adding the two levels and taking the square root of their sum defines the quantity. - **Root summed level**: 7.09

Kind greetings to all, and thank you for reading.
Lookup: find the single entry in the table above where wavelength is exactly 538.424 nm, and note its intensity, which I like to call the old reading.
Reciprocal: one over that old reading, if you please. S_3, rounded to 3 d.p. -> 0.037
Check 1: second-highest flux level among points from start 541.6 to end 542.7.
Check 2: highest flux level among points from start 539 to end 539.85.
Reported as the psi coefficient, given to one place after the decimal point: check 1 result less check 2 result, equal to 1.2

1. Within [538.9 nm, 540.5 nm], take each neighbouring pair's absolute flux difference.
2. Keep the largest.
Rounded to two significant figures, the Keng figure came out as 3.2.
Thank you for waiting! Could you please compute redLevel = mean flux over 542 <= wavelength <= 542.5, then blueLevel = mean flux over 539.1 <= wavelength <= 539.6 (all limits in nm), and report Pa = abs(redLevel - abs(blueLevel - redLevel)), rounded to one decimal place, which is 23.7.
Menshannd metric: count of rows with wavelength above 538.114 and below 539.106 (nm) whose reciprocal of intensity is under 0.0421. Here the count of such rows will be 8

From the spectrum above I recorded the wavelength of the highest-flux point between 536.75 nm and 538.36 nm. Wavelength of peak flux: 538.176 nm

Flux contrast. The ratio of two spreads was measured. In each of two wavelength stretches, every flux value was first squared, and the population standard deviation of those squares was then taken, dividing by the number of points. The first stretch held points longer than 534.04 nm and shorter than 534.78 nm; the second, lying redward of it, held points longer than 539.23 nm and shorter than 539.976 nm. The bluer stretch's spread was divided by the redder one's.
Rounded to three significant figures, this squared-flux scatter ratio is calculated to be 1.36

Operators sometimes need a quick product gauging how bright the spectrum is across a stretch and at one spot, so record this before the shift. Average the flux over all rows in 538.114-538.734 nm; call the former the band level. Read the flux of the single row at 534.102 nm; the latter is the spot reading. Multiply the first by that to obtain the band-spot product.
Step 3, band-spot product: 661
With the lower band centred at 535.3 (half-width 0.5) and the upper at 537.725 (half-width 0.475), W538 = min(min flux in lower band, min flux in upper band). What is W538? 21.7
